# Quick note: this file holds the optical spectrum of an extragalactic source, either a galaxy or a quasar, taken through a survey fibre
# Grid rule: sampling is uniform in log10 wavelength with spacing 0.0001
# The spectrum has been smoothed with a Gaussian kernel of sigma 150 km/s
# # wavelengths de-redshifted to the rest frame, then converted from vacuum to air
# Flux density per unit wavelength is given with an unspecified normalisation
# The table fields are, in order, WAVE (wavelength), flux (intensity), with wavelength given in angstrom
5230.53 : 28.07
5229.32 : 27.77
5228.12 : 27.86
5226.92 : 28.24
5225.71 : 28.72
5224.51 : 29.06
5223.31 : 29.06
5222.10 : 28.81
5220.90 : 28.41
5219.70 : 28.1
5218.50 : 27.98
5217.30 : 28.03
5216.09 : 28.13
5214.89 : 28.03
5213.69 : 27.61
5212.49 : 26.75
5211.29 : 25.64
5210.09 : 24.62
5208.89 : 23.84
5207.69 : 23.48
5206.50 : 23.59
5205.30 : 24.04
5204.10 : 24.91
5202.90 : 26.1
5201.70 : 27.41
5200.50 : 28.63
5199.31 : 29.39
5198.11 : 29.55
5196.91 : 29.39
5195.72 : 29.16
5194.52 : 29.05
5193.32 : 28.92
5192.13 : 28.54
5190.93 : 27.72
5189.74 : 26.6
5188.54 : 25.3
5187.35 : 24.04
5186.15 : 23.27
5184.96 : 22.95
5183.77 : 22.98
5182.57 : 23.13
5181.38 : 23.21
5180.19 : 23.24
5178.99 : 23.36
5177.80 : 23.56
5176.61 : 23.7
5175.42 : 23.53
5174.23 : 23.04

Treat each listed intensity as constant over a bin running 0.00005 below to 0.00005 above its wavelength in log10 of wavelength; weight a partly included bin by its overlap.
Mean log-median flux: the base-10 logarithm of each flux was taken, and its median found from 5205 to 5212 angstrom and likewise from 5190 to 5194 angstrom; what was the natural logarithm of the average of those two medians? 0.349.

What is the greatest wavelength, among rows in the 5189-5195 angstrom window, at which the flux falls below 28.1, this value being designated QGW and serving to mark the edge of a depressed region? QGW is 5190.93 angstrom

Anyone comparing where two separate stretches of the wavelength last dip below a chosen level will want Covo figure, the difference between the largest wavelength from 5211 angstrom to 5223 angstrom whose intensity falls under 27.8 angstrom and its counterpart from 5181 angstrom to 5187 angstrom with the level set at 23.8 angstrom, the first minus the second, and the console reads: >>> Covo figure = 27.5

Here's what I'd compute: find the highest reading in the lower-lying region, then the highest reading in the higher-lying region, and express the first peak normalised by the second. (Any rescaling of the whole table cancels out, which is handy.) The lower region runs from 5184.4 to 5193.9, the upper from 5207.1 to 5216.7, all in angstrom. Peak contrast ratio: 1.03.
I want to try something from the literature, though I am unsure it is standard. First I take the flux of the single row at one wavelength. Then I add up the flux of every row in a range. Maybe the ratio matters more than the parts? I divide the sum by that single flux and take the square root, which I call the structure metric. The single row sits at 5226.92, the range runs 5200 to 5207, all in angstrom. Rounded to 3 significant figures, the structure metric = 2.34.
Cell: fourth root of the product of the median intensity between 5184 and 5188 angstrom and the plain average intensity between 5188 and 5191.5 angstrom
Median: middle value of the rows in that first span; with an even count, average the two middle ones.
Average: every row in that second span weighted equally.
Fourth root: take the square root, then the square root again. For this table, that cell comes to 4.99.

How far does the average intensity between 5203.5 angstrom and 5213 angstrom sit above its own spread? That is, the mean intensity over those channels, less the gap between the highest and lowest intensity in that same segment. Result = 21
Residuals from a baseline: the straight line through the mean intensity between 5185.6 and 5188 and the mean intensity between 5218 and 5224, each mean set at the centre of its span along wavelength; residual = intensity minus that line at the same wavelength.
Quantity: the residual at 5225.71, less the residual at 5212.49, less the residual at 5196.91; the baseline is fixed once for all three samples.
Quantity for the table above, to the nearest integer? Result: -4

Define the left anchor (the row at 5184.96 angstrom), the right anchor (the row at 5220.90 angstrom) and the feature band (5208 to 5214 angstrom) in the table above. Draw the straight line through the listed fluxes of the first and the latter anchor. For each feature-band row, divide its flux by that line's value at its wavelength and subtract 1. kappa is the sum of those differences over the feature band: -0.24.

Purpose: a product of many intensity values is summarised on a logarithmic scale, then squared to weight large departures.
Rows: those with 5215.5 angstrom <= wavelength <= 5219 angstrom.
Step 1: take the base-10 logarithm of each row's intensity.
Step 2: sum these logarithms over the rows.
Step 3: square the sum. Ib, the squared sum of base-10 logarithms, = 19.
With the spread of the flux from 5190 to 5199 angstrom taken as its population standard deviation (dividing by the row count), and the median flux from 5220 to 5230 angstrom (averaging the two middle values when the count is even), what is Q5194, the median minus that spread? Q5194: 28.0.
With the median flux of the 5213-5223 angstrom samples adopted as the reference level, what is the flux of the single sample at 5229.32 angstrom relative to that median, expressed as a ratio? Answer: 0.99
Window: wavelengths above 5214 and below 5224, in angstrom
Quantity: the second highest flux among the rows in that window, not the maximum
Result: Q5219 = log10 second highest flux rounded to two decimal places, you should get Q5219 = 1.46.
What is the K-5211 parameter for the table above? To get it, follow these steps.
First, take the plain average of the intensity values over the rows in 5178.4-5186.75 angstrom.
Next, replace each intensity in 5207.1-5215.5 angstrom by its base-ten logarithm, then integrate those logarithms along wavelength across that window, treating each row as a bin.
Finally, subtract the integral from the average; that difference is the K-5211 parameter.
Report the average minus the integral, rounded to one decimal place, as 11.3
